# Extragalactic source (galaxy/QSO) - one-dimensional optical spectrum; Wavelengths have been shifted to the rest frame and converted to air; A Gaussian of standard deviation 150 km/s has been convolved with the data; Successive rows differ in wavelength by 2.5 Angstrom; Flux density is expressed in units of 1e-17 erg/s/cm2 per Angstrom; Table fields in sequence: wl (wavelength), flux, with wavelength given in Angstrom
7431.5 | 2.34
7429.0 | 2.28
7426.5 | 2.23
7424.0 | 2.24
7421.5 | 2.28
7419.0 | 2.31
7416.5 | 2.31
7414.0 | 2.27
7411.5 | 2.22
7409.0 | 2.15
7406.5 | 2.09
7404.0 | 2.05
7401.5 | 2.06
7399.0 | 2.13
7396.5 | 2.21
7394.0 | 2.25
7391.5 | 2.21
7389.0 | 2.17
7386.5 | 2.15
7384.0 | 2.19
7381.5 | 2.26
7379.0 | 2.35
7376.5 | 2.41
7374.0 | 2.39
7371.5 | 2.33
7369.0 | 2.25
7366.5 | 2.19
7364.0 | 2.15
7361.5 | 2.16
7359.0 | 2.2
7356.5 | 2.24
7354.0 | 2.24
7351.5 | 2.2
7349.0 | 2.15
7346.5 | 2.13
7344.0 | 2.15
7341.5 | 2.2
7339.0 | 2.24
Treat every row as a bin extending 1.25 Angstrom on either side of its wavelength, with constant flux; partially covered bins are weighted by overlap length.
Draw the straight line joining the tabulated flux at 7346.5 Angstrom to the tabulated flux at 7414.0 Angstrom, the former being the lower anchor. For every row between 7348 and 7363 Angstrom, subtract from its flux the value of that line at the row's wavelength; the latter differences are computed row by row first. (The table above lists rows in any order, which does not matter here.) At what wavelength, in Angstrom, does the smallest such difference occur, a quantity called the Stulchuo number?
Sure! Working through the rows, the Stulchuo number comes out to 7361.5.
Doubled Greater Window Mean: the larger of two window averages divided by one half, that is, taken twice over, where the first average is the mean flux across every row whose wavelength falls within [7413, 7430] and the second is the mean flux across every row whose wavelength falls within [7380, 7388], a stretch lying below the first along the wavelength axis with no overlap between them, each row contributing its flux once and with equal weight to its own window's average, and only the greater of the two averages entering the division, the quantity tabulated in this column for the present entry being 4.55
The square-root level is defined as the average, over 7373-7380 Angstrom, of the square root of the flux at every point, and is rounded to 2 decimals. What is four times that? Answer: 6.18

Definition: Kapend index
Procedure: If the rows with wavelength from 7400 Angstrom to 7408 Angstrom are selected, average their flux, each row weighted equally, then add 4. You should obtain 6.07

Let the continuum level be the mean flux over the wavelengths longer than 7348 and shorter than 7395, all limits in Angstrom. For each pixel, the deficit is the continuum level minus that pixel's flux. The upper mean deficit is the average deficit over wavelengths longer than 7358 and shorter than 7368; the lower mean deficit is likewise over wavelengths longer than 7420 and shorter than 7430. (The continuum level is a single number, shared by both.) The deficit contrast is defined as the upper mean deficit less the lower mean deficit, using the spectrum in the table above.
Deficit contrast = 0.08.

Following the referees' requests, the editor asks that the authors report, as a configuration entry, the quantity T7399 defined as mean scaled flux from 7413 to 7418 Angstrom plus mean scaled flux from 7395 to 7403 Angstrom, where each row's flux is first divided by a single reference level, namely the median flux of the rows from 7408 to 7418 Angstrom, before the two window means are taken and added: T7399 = 1.97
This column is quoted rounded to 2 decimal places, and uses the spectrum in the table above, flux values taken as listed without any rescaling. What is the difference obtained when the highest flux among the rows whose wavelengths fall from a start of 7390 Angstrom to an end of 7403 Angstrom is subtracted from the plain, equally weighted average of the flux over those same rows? -0.08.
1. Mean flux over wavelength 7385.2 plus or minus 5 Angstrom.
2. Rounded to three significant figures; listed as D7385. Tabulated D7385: 2.19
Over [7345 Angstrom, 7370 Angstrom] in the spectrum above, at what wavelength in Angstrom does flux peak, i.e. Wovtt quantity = 7369.0 Angstrom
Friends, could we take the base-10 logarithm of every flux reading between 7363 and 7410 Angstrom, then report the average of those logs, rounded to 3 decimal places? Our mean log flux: 0.344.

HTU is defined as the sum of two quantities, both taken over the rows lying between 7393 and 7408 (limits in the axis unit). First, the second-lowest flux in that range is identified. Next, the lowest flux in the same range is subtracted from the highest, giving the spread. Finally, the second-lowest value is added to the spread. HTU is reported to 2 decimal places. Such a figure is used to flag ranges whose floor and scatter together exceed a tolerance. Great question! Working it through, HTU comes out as 2.26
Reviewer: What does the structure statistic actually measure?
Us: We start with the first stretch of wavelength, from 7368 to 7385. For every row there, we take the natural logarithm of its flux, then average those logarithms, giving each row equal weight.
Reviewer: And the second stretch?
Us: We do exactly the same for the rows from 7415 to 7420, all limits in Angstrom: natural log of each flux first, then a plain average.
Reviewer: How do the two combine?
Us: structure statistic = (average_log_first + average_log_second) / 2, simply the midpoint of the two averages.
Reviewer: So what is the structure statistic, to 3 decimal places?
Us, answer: 0.837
